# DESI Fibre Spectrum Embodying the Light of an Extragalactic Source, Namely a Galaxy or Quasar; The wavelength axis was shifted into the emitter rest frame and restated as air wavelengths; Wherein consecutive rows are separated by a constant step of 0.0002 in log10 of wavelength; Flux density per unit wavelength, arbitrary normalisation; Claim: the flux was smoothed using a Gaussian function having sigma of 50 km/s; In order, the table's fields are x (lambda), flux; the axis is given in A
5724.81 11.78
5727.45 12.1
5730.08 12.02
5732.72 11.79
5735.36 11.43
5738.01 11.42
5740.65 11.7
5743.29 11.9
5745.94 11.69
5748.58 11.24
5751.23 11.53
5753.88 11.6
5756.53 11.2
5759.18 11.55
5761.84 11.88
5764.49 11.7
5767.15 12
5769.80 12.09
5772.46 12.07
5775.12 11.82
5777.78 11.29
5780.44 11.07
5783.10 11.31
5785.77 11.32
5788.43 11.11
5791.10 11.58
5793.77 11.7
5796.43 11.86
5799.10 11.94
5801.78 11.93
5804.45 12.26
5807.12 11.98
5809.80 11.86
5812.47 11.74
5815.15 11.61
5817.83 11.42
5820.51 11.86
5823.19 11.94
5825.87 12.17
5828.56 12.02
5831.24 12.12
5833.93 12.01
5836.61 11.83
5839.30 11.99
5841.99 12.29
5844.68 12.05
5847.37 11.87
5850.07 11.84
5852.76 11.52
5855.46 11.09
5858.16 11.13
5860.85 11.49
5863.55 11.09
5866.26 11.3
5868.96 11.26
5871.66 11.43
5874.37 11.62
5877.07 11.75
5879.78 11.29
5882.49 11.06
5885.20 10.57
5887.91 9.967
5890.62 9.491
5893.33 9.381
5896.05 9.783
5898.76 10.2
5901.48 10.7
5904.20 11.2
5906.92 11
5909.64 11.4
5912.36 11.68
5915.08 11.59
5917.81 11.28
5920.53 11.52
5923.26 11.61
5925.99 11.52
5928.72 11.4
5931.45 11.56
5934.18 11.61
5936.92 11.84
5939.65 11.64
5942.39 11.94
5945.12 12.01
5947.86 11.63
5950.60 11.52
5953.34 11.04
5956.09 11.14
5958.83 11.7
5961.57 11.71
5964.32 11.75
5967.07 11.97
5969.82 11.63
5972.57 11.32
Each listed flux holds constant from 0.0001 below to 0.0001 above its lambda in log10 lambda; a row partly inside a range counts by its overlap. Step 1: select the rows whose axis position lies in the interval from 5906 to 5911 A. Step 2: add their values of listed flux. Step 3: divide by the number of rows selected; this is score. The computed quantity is 11.2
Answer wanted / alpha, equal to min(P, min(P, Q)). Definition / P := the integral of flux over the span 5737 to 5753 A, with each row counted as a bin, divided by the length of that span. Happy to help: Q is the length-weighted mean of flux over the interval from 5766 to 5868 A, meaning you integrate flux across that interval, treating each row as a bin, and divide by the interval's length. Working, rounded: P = 11.6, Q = 11.7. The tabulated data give 11.6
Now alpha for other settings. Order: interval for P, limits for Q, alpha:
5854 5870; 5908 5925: 11.2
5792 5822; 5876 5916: 10.7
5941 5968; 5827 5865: 11.6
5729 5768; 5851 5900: 10.9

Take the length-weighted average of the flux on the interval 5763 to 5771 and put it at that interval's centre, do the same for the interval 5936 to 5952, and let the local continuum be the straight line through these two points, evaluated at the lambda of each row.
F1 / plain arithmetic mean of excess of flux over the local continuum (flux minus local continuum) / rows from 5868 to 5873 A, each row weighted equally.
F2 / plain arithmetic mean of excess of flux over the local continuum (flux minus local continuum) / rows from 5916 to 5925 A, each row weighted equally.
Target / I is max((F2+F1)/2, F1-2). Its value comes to -0.40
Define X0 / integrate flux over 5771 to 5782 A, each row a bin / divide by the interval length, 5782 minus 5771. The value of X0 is 11.6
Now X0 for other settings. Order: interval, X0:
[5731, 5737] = 11.6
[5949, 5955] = 11.3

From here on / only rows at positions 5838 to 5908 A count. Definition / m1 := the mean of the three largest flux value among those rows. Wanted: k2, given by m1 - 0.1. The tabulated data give 12.0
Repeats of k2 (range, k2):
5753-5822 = 12.0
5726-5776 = 12.0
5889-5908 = 10.9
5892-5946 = 11.8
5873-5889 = 11.5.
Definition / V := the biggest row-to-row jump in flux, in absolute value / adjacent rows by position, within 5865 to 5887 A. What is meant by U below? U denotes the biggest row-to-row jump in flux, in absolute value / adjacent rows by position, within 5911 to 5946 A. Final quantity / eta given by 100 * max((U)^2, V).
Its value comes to 49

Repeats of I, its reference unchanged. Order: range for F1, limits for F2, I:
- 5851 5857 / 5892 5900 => -1.28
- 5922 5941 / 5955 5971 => -0.14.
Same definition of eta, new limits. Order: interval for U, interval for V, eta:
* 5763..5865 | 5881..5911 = 60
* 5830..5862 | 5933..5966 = 56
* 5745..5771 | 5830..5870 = 43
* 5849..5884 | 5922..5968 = 56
